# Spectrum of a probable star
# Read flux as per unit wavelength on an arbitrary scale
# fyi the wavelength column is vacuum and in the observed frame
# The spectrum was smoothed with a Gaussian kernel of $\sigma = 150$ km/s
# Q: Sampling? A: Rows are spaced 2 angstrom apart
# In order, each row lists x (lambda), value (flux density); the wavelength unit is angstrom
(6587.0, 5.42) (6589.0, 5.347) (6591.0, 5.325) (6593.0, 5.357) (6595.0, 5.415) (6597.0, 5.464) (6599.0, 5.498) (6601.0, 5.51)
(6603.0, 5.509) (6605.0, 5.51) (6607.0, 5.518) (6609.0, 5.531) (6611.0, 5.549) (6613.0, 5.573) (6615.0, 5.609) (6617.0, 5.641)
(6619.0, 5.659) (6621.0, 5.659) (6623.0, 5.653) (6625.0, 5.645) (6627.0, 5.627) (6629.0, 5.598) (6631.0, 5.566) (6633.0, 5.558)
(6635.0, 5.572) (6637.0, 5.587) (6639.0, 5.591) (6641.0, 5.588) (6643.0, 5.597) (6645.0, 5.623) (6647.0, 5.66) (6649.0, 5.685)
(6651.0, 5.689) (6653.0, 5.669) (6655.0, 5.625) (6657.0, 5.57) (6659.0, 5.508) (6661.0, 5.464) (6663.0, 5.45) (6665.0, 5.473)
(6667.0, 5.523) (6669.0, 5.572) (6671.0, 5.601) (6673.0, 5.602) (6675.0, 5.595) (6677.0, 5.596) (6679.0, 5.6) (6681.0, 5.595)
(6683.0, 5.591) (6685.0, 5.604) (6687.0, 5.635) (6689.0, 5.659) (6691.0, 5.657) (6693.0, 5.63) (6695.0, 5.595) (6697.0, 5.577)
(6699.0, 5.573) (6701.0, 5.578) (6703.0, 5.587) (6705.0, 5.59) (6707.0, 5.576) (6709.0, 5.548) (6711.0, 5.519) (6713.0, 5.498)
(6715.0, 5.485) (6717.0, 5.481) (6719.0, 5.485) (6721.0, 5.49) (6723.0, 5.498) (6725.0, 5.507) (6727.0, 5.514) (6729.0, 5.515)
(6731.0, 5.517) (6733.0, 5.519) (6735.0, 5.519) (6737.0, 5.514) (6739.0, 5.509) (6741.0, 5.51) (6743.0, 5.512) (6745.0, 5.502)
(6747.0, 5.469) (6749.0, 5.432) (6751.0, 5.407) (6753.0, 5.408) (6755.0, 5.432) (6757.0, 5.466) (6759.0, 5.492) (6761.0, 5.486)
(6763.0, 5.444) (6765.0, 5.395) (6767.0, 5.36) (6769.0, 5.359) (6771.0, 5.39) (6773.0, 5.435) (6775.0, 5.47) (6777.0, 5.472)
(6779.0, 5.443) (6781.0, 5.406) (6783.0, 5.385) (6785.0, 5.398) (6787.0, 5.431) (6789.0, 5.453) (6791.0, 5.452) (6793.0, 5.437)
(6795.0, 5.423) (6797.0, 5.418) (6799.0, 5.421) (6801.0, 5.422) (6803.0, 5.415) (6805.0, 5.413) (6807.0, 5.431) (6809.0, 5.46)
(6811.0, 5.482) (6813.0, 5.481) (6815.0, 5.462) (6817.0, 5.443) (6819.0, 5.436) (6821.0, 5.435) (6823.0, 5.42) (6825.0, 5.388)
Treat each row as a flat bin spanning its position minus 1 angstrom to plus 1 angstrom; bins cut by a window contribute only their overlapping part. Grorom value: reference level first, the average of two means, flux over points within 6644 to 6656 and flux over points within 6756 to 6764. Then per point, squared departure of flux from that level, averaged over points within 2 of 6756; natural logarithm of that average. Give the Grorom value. -4.3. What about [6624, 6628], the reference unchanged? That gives -5.3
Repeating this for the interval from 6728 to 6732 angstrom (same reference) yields -6.0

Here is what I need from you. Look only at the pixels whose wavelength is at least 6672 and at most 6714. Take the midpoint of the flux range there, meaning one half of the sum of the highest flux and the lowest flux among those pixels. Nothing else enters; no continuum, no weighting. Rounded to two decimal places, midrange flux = 5.58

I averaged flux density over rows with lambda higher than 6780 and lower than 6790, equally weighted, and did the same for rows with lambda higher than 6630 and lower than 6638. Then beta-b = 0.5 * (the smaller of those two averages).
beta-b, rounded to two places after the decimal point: 2.71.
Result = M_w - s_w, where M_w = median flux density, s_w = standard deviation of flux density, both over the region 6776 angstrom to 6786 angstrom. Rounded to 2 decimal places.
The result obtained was 5.37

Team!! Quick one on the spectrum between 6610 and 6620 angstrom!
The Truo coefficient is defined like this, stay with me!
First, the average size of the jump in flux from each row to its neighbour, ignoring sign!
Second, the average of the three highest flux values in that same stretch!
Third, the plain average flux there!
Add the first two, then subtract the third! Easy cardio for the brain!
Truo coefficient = 0.058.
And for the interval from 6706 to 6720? 0.051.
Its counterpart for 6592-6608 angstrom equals 0.063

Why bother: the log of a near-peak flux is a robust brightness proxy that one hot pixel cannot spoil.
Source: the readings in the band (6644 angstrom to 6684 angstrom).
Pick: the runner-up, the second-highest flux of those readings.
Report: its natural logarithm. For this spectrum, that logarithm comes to 1.74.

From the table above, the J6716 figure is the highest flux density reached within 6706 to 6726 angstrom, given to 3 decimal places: 5.576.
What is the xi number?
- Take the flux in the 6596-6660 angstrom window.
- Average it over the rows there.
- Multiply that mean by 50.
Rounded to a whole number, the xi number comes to 279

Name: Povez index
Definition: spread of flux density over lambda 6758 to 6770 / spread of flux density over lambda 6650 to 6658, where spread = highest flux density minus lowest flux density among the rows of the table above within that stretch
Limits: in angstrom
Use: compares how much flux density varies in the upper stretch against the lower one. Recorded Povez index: 1.1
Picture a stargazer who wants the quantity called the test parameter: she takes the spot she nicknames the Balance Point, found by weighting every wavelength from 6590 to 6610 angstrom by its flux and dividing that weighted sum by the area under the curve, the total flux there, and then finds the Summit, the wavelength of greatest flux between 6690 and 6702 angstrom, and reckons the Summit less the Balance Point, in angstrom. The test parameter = 90.9 angstrom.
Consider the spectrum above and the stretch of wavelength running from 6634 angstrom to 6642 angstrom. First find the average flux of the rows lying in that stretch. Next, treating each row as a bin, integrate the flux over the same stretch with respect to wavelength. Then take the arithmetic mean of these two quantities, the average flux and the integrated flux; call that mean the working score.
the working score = 25.1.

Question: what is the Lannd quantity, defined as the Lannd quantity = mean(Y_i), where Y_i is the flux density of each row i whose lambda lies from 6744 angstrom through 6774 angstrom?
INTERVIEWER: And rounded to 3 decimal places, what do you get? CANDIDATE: 5.432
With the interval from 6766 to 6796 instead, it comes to 5.421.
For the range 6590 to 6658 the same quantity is 5.571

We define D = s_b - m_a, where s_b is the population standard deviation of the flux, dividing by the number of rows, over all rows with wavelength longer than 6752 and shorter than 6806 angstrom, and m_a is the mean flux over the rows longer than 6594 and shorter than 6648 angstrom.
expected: -5.54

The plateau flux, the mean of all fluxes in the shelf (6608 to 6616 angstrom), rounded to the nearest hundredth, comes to 5.57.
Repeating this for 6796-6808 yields 5.42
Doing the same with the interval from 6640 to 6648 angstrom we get 5.62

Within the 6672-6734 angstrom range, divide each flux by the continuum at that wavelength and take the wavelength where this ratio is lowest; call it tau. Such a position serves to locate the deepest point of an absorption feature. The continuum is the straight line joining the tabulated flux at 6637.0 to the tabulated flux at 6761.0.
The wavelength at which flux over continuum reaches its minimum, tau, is 6717.0 angstrom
